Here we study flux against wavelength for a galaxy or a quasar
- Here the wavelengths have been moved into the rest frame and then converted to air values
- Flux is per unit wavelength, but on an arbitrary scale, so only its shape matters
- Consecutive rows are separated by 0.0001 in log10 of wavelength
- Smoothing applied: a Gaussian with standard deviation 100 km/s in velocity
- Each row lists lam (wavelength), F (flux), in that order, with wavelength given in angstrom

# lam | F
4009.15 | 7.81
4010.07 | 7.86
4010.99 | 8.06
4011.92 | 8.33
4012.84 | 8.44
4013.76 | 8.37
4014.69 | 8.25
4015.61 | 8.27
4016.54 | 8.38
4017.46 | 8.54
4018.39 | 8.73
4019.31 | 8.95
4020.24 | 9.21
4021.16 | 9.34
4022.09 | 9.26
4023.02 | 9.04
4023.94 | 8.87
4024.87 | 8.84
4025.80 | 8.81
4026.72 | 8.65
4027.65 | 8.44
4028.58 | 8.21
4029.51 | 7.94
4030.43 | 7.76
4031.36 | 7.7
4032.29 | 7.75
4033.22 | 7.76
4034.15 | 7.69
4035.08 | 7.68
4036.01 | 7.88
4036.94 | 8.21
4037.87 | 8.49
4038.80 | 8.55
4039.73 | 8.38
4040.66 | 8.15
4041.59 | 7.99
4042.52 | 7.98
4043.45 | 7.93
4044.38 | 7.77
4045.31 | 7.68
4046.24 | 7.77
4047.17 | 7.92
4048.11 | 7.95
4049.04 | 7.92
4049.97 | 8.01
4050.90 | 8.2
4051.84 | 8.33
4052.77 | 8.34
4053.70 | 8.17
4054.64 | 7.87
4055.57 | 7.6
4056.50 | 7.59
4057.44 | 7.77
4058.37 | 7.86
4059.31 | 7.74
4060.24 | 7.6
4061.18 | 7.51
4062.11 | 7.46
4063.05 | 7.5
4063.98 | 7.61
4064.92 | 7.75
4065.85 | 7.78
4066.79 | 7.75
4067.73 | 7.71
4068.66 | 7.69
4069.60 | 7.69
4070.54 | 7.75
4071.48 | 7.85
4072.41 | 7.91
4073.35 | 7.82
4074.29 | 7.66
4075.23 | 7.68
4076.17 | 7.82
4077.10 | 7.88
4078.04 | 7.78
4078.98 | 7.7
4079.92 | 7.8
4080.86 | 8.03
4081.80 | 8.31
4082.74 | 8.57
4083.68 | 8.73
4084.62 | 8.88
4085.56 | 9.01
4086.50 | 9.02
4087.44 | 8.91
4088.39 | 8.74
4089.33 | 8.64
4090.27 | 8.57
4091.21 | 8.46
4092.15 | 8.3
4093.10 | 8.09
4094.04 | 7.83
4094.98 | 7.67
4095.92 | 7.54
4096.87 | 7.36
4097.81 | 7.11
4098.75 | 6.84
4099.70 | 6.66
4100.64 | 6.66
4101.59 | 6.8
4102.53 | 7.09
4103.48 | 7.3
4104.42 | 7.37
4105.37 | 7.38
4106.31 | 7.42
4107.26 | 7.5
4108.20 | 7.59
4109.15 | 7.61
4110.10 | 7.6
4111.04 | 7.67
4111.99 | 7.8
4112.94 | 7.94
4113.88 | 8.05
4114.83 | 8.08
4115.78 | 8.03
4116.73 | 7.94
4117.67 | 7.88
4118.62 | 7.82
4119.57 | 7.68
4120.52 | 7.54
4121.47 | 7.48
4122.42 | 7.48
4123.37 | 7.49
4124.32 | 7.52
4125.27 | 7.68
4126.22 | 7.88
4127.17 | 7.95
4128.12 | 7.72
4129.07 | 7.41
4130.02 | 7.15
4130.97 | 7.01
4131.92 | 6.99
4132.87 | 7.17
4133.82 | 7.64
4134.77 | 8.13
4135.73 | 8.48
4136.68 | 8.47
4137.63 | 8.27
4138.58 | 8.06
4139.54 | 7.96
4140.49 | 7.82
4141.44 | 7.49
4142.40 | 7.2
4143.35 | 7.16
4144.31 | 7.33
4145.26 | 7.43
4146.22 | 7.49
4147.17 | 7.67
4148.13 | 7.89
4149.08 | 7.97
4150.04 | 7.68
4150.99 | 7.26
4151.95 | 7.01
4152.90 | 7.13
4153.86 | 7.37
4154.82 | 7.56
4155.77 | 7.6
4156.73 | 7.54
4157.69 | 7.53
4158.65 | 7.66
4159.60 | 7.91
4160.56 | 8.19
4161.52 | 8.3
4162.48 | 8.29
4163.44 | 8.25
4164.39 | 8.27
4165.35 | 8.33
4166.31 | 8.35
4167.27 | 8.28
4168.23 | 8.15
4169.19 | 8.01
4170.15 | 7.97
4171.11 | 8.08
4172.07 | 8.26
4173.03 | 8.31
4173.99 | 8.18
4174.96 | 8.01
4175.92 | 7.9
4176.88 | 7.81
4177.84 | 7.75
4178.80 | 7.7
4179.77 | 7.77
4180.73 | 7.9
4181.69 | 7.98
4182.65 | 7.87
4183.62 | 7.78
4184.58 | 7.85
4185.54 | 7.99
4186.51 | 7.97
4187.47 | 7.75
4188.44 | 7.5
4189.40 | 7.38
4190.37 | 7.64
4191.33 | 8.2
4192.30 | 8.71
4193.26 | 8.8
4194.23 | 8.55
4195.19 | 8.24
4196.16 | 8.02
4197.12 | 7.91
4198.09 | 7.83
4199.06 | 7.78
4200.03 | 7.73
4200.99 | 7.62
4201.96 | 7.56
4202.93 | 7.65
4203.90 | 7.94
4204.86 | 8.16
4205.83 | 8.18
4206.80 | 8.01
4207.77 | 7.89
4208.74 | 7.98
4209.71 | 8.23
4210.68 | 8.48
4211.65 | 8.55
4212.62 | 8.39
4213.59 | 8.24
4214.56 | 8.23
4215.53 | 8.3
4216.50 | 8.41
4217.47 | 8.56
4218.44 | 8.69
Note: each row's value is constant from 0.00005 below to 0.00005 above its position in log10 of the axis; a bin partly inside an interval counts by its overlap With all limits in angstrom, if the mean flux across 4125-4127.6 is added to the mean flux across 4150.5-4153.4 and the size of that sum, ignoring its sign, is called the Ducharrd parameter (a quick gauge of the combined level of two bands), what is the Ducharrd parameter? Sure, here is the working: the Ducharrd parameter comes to 15.0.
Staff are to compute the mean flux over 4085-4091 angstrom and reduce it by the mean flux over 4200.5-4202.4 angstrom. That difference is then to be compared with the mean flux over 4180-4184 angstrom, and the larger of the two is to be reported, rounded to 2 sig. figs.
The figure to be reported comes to 7.9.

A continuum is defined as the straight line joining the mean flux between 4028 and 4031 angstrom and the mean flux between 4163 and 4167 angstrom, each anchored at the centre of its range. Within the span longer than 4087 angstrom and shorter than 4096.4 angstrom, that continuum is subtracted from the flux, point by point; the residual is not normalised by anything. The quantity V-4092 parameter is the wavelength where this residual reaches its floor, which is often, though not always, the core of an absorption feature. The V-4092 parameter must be 4095.92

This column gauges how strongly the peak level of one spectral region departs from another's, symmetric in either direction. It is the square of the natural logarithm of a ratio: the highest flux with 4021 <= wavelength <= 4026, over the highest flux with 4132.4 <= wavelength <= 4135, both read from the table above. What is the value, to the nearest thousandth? 0.019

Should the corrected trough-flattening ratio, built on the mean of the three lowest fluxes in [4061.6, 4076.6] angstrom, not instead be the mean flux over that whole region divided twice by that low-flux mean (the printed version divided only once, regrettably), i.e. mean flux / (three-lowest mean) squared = 0.1363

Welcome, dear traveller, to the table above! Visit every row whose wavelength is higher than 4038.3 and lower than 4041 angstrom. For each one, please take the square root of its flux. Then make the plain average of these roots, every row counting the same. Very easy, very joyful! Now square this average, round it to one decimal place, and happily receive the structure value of 8.4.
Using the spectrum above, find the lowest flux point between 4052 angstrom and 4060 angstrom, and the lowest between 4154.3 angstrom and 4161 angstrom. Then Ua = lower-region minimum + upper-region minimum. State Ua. 15.1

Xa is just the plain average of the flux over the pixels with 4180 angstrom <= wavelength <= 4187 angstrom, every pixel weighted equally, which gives 7.91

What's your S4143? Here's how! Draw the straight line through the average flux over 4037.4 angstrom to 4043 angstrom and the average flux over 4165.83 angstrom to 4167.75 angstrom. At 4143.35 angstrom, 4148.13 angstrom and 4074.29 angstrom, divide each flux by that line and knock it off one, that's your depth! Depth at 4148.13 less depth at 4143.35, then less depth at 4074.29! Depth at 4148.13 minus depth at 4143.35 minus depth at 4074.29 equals -0.16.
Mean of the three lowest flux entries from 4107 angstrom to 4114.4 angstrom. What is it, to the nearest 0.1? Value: 7.6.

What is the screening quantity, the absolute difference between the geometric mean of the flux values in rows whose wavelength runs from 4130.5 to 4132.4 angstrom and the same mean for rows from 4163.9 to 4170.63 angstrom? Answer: 1.19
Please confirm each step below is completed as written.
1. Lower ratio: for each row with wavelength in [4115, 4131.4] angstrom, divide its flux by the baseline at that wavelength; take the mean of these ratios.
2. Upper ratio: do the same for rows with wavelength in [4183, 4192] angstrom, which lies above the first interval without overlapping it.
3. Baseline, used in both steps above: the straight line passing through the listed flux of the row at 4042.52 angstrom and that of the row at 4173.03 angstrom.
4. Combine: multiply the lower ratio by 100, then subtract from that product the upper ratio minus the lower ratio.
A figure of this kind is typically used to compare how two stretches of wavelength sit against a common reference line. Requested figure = 93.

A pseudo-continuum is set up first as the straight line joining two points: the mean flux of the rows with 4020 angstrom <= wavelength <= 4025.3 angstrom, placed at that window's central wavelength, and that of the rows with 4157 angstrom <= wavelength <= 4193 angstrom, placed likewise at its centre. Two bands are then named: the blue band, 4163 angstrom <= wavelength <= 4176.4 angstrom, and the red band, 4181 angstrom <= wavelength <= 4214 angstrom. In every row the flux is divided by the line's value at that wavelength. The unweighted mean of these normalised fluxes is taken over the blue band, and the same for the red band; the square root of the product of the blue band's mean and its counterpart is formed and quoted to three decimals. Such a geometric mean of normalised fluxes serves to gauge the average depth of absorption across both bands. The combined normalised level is 1.020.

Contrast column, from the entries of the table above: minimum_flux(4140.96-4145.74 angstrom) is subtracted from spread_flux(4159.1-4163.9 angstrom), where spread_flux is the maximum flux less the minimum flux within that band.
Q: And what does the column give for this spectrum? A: -6.8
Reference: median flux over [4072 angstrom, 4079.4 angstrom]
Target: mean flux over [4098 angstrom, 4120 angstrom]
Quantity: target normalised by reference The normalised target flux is 0.96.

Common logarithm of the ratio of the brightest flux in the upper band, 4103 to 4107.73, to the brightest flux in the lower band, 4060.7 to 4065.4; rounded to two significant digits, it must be -0.014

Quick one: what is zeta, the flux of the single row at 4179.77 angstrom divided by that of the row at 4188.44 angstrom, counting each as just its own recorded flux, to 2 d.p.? 1.04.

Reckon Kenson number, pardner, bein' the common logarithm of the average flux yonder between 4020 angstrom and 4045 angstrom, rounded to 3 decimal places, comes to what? 0.919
